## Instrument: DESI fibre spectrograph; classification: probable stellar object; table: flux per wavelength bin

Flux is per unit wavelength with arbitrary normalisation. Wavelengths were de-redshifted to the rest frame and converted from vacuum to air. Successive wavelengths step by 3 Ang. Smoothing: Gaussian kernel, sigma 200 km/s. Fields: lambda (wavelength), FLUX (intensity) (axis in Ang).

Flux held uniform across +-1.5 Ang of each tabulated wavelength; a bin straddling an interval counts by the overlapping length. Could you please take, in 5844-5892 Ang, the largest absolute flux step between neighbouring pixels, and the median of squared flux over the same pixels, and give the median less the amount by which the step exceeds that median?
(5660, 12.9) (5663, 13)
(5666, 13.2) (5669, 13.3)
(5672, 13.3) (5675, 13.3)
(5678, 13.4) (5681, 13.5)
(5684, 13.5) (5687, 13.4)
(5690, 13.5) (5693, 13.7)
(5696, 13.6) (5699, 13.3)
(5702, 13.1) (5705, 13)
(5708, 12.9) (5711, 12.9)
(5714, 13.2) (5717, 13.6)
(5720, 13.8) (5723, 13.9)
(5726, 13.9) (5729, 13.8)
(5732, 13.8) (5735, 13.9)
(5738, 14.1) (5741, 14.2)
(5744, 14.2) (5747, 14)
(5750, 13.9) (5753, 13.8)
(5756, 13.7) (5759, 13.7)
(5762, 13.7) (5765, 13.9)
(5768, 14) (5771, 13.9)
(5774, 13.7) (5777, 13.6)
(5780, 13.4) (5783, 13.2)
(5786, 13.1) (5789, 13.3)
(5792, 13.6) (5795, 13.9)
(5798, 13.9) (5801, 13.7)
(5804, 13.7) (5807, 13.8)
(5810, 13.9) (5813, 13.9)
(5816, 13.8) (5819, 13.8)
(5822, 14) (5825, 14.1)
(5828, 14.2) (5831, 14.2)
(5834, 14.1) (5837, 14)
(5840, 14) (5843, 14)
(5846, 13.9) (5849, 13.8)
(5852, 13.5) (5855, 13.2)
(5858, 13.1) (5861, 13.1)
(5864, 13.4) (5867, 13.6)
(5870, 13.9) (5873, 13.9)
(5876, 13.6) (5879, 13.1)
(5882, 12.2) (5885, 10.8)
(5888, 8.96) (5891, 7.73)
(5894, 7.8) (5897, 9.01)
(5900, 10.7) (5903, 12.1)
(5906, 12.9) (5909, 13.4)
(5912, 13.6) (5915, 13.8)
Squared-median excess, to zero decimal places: 352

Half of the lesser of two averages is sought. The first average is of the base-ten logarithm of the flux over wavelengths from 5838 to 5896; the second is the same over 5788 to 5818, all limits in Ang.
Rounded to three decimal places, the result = 0.545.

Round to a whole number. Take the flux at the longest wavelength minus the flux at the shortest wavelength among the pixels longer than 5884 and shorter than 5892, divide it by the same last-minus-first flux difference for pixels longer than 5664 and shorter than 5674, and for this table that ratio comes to -31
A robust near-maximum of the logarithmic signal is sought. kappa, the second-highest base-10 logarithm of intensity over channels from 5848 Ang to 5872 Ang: 1.14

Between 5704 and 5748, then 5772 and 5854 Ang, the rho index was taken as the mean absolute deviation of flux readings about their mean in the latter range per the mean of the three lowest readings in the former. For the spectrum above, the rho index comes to 0.017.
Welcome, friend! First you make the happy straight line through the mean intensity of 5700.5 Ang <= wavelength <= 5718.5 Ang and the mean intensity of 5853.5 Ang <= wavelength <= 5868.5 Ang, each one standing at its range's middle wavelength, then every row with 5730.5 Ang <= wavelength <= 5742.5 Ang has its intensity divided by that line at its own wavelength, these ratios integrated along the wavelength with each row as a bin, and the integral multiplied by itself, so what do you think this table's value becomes 163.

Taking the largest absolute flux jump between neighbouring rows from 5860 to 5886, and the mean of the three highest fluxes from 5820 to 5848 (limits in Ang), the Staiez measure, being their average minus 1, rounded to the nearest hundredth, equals 6.78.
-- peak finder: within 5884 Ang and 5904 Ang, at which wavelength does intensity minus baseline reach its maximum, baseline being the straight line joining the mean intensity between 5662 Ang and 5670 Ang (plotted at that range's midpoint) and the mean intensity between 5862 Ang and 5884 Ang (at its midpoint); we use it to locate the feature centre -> 5903 Ang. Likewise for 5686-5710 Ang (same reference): 5693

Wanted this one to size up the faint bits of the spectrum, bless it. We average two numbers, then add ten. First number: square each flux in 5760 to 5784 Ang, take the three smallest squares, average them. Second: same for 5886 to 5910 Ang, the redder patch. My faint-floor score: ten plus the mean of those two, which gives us 133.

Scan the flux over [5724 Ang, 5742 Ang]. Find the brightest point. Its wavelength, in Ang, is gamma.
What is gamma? 5741 Ang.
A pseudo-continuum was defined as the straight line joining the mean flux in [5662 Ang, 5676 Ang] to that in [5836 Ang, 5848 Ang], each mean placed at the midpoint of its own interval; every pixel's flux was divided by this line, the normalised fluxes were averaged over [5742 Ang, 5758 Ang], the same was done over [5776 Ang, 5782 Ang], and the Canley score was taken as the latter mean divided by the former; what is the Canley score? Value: 0.96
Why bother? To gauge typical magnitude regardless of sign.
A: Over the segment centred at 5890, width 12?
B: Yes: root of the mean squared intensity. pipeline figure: 8.9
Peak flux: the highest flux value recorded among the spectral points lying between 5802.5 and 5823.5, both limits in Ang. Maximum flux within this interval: 14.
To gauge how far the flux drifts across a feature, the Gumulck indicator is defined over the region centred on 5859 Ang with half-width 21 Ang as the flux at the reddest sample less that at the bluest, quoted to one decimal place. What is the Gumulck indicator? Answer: -0.9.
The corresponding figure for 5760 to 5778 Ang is -0.1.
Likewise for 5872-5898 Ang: -4.9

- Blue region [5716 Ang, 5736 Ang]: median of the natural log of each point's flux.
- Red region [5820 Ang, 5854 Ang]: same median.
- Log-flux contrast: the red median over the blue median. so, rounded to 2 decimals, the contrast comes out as 1.01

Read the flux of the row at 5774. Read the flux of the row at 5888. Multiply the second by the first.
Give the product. 123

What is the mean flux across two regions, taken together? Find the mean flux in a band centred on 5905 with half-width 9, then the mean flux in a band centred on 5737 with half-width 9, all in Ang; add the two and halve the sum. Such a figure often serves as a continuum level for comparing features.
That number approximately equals 13.0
